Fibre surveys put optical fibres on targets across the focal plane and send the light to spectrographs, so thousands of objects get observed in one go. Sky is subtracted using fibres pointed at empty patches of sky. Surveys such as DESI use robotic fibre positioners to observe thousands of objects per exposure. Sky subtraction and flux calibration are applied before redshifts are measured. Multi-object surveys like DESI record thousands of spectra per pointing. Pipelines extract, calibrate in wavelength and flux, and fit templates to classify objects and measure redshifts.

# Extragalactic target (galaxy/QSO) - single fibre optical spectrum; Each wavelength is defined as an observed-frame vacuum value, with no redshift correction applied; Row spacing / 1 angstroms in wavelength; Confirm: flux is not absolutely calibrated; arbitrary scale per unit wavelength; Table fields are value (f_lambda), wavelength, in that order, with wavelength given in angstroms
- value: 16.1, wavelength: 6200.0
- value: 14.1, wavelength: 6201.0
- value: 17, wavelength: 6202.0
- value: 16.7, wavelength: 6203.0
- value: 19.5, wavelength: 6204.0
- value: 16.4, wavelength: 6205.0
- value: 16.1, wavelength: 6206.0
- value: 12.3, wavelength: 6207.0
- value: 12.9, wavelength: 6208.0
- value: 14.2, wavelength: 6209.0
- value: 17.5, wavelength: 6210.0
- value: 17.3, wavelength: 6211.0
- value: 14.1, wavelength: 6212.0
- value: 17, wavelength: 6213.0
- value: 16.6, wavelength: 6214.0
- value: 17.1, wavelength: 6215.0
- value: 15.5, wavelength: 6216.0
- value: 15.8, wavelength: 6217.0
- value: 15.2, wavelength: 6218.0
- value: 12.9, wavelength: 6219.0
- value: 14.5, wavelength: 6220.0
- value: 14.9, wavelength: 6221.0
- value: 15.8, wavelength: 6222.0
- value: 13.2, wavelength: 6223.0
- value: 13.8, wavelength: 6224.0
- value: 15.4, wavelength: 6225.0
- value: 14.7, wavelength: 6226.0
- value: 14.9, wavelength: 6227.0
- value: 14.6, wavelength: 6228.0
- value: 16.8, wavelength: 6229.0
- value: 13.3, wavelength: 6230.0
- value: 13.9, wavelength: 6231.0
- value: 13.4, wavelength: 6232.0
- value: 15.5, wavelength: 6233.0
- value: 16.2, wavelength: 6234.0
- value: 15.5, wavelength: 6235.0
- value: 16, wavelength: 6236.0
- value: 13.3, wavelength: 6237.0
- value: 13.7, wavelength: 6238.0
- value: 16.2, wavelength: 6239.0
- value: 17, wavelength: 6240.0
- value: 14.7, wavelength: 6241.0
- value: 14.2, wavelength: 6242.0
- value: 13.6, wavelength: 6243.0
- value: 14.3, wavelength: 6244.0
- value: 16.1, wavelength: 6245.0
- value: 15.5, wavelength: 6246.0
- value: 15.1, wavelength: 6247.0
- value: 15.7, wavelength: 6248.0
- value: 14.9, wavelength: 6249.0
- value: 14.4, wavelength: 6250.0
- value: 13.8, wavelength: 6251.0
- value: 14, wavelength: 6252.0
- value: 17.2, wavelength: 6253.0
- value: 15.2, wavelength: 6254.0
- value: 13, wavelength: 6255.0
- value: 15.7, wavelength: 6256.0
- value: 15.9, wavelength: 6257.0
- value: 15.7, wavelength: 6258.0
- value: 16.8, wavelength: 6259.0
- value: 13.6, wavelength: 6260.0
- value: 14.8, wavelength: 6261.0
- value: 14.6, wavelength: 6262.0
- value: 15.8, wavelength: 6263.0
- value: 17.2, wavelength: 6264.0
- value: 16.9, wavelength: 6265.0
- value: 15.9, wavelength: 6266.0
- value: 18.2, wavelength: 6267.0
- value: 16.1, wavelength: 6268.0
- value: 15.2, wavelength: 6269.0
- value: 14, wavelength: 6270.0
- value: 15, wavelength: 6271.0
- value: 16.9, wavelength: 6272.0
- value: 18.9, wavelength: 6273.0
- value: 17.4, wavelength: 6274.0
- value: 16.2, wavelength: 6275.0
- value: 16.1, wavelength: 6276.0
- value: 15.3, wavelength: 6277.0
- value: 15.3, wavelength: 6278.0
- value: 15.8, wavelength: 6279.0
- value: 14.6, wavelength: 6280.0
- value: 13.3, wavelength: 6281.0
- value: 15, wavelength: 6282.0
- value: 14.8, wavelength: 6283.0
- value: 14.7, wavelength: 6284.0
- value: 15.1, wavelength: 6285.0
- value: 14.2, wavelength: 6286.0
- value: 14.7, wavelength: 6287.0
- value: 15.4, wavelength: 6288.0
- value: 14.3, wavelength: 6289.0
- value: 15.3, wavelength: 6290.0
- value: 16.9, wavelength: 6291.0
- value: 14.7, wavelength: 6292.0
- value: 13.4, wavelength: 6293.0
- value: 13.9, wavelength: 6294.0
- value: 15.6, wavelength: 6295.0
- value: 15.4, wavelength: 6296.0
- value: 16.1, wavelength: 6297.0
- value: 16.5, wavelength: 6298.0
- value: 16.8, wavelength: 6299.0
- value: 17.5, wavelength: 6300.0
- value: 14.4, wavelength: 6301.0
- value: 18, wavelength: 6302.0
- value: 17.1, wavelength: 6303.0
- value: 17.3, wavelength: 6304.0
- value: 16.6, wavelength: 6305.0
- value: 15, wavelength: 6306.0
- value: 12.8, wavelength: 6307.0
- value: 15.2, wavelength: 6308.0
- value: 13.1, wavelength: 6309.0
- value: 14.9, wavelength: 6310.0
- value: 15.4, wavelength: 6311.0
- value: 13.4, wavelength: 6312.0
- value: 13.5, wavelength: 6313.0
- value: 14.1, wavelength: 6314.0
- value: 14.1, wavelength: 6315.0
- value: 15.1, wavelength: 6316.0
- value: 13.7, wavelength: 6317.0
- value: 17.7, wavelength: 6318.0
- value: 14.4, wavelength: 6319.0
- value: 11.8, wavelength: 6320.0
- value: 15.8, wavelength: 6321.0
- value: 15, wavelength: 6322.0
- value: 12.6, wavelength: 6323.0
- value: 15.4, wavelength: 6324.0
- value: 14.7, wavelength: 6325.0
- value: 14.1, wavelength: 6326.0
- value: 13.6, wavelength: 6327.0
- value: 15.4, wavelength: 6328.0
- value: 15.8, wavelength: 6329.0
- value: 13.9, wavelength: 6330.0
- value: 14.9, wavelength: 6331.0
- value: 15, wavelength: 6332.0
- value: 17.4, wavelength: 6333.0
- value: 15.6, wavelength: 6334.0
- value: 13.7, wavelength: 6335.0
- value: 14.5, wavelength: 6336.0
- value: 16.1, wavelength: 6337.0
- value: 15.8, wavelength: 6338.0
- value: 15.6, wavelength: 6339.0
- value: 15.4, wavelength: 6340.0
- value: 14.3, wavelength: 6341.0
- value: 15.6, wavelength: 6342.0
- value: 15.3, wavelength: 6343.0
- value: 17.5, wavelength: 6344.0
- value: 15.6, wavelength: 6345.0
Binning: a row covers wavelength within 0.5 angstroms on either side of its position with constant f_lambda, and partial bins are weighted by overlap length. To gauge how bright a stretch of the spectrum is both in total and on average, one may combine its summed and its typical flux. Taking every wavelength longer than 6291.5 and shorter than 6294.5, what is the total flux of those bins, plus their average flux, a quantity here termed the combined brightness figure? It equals 56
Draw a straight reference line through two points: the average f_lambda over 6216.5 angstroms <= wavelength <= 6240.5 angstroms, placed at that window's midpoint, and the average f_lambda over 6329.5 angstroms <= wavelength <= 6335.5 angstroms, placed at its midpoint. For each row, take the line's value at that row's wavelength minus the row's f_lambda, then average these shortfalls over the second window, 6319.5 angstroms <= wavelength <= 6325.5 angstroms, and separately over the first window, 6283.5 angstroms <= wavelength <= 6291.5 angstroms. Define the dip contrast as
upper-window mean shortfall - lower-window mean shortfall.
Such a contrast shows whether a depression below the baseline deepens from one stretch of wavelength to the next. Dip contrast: 0.94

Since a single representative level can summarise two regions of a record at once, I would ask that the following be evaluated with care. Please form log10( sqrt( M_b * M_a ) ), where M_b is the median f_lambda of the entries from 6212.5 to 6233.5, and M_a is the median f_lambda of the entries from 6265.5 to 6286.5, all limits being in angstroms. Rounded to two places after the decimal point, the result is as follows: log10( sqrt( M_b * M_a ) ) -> 1.18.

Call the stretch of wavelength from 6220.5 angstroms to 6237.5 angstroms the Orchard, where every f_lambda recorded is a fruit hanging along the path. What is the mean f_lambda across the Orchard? 14.8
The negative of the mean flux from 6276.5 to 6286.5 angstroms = -14.8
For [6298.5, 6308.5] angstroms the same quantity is -16.1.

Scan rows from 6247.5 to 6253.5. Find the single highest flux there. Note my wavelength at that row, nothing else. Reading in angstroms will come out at 6253.0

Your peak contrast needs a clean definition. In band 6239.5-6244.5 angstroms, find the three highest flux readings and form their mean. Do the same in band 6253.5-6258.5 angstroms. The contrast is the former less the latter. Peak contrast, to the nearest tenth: -0.4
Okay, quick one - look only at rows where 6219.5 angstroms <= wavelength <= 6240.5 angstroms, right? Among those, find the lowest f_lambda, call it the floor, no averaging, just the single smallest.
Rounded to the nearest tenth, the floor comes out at 13.2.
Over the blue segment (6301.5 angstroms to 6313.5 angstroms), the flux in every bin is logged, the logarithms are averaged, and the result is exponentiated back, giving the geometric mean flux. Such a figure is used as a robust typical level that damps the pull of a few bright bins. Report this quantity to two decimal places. 15.10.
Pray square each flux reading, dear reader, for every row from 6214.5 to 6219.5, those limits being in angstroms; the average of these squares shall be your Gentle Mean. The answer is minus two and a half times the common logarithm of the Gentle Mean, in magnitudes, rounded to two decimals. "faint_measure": -5.93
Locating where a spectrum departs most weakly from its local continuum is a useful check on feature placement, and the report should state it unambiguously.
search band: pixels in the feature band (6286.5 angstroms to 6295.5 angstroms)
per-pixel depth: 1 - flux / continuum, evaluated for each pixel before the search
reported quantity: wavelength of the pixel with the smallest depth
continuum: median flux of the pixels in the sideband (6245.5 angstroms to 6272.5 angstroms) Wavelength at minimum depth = 6291.0 angstroms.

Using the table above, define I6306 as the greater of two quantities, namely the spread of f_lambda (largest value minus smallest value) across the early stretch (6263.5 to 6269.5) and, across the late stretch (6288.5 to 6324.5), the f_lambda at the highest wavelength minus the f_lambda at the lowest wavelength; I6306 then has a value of 3.0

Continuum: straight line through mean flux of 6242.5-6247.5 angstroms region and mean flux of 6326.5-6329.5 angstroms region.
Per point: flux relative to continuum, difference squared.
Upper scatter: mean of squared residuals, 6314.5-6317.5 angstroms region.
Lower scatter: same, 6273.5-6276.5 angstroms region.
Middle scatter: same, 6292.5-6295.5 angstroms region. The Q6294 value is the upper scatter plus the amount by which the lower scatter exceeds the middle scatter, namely 2.51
